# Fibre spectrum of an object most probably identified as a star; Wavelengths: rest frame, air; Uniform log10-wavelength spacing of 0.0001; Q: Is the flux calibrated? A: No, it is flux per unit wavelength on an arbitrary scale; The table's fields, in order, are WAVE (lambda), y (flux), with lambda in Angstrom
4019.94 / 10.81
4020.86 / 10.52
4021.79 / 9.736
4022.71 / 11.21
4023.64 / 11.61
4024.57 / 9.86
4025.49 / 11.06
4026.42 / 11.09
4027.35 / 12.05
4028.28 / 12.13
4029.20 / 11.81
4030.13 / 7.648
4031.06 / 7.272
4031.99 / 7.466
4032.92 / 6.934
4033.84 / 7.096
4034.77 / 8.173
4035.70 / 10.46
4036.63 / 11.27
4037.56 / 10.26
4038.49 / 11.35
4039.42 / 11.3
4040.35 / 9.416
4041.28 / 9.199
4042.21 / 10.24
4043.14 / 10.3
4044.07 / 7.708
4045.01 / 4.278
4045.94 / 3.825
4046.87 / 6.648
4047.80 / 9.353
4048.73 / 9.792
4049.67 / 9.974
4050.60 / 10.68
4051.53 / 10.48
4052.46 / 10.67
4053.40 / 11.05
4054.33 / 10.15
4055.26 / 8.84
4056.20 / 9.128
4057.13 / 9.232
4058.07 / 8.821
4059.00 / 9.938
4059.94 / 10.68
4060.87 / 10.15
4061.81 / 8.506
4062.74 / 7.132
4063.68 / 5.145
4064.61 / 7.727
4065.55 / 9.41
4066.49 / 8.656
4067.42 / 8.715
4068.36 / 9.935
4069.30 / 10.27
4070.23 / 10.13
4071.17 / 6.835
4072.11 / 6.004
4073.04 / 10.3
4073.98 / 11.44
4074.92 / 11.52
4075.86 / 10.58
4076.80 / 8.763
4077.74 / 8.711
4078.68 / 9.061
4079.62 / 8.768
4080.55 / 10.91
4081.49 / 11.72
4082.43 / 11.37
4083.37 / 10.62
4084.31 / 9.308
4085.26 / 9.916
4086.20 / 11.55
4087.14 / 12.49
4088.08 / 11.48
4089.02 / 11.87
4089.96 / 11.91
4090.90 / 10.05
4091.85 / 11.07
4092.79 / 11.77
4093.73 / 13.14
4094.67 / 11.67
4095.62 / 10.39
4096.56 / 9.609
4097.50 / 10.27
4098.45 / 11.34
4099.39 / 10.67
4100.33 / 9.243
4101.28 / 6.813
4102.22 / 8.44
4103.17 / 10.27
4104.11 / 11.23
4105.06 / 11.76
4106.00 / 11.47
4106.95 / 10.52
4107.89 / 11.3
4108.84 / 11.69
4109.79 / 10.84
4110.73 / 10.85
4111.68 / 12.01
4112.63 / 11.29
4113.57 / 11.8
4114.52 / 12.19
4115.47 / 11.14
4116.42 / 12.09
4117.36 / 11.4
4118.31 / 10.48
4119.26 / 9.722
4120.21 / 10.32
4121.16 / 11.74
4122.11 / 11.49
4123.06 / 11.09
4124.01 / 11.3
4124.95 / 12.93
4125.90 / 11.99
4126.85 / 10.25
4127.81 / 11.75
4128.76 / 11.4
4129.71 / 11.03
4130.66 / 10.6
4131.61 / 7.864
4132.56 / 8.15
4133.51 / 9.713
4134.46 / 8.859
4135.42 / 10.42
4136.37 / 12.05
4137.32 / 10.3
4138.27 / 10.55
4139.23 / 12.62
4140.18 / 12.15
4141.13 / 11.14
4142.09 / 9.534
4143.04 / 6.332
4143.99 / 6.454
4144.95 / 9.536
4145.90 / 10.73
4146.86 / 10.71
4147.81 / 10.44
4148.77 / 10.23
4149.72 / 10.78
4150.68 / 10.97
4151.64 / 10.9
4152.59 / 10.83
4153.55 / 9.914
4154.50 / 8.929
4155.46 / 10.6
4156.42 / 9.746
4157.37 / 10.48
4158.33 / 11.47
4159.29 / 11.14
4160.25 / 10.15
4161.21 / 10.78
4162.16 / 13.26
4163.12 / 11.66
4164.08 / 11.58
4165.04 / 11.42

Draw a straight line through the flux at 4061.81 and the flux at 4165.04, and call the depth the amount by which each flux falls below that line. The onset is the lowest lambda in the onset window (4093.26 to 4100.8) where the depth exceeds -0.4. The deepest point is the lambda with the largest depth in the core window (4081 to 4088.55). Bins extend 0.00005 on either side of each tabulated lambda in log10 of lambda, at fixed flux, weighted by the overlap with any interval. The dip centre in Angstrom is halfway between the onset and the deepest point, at 4090.4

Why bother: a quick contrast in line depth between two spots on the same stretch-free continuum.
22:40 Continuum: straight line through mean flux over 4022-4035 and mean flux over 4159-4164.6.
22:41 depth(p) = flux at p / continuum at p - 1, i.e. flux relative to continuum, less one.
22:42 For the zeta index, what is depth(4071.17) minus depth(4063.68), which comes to 0.2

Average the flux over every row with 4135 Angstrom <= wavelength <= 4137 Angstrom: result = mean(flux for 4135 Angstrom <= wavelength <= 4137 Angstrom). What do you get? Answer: 11.2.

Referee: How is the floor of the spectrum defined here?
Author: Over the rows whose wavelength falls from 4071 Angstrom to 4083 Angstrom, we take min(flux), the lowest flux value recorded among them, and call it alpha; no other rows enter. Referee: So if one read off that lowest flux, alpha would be 6.004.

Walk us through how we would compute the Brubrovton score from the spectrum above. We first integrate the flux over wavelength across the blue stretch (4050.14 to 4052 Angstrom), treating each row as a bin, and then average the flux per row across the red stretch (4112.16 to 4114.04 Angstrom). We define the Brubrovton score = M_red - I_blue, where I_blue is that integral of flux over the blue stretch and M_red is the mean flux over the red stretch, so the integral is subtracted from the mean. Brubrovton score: -8.2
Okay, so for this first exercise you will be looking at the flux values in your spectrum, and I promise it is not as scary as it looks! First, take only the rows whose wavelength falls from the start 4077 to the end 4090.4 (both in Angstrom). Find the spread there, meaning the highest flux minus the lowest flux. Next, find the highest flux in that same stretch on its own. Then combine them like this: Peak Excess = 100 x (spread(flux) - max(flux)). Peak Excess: -871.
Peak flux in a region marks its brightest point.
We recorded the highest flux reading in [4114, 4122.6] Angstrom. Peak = 12.19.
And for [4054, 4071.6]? 10.68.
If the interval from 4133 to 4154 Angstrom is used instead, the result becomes 12.62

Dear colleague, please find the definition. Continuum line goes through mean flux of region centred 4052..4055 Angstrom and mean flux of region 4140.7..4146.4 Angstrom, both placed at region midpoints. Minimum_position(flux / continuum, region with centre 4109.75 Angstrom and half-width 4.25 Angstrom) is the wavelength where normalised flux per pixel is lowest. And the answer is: 4106.95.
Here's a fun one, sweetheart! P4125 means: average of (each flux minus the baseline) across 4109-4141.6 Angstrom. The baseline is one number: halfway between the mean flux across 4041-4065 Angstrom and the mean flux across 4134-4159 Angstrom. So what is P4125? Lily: 1.44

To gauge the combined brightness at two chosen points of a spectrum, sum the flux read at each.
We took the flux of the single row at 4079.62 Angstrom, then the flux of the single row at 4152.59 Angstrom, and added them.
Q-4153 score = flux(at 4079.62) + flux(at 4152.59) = 19.6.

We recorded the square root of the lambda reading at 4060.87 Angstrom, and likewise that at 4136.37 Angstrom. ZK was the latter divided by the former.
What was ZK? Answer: 1.09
